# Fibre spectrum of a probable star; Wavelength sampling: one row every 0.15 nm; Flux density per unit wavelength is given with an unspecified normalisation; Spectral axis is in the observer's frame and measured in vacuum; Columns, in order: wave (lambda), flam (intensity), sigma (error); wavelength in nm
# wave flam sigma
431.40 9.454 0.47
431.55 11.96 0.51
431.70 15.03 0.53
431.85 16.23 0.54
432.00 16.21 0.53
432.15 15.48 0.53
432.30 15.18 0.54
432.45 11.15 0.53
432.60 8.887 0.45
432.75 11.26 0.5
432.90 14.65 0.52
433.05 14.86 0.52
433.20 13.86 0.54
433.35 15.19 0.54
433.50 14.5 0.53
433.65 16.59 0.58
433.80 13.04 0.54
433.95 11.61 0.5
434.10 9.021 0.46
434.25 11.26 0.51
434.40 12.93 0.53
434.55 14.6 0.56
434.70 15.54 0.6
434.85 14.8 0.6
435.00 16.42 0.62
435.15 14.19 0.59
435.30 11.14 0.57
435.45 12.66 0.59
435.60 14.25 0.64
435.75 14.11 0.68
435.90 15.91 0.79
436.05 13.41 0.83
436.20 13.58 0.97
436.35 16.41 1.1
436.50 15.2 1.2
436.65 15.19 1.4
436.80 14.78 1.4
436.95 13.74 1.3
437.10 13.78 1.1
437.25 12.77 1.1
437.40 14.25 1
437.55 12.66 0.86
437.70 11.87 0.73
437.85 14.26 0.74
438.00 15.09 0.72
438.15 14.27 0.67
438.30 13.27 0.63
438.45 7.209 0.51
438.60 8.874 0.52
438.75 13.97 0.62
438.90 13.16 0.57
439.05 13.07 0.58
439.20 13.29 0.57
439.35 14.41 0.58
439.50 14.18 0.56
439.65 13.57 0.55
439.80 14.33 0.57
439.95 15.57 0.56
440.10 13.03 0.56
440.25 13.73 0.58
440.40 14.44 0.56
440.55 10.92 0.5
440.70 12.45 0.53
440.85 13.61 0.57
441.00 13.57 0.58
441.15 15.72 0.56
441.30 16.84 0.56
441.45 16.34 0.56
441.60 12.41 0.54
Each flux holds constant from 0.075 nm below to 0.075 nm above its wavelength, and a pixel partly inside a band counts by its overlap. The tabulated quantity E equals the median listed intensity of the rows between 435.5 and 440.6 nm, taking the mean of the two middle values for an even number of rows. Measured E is 13.9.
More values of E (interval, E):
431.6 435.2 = 14.6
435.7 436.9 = 15.0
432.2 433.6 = 14.5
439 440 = 14.2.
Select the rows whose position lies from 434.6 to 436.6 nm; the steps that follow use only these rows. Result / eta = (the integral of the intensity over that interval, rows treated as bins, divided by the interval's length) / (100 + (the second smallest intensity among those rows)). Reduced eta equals 0.128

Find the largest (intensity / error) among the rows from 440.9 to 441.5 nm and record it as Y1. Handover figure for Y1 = 30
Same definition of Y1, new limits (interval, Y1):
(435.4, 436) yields 22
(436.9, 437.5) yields 14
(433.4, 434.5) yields 29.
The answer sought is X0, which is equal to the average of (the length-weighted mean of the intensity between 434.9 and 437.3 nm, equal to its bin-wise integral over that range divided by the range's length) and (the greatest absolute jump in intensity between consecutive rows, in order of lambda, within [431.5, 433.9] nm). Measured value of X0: 9.1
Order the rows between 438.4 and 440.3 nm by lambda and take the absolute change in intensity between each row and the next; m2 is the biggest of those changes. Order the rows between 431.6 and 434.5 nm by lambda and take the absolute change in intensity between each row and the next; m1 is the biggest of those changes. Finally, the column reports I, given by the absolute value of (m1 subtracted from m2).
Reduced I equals 1.07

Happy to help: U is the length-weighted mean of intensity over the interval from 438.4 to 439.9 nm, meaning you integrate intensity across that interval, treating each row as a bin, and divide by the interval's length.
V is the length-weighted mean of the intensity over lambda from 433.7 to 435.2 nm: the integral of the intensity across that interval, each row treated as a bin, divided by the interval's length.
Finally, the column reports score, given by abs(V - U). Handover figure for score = 0.64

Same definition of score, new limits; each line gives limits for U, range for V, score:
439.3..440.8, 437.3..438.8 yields 1.10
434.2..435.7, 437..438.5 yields 0.77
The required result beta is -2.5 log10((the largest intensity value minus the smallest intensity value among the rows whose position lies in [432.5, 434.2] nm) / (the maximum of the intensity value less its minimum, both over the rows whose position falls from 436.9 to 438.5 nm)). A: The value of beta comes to 0.0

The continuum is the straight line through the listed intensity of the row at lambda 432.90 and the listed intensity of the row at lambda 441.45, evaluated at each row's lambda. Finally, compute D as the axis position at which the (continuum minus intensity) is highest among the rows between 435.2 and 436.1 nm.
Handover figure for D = 435.30 nm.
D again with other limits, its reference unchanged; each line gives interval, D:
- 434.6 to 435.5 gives 435.30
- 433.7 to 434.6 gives 434.10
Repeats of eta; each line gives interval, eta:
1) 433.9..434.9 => 0.115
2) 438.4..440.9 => 0.119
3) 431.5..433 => 0.123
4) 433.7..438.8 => 0.123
